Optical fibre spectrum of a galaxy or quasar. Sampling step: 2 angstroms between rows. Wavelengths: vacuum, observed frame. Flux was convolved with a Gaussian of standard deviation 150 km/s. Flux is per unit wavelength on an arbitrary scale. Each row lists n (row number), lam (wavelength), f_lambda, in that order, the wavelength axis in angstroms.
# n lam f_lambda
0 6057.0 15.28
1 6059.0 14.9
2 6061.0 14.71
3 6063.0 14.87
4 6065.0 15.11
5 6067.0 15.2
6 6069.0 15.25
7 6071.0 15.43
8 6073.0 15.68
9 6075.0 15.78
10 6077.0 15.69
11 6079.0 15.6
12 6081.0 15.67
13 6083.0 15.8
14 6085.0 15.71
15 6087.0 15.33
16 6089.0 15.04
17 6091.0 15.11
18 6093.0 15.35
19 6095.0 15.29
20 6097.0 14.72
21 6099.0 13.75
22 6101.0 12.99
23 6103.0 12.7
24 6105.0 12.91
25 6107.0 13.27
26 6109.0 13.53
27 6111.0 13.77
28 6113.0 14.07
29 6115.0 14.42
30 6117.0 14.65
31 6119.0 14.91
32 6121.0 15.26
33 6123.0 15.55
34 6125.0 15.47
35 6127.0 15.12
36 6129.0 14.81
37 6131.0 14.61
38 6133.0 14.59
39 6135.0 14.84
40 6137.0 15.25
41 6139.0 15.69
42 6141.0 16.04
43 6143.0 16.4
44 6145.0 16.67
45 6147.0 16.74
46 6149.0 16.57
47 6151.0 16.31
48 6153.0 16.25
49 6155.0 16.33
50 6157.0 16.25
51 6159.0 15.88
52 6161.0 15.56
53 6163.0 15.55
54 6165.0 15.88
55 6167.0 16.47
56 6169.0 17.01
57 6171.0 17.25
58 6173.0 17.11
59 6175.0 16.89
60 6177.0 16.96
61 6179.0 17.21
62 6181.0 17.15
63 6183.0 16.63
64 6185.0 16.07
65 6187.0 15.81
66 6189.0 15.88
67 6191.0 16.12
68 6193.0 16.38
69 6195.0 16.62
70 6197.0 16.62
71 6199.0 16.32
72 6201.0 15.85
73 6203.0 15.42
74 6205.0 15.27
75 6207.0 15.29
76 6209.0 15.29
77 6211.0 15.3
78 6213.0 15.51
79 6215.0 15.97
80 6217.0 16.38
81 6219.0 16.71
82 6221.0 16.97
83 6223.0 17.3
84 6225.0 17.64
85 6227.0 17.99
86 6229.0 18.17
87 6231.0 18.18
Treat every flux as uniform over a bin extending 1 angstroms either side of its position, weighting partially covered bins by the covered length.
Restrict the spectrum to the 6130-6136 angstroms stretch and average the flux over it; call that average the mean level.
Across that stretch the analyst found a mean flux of 14.7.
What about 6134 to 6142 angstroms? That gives 15.5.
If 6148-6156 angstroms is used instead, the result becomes 16.4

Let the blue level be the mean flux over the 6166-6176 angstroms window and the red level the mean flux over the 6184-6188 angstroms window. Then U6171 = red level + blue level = 32.9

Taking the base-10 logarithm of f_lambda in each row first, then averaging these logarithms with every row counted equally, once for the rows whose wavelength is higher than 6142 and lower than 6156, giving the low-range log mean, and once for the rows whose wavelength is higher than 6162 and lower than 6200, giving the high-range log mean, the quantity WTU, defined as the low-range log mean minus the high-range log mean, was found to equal 0.00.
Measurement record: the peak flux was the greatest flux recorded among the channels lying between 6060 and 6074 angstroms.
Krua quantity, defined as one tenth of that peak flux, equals 1.57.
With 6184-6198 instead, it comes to 1.66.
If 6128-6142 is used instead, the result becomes 1.60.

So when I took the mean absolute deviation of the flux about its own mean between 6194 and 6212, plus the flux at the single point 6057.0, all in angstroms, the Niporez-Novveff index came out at 15.8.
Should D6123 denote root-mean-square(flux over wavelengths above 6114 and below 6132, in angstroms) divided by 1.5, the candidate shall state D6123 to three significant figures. 9.99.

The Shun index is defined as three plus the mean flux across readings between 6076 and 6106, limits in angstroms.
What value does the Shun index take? 17.78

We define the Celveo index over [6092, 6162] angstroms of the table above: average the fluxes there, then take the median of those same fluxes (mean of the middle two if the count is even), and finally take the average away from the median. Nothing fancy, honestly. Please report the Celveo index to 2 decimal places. 0.21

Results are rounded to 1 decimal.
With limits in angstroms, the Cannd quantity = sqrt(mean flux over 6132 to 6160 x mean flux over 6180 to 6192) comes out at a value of 16.1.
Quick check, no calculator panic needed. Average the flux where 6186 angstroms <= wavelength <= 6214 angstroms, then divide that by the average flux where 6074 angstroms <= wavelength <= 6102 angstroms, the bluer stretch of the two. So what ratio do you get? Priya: 1.05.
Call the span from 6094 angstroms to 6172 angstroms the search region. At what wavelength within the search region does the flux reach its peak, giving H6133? 6171.0 angstroms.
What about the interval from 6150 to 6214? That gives 6171.0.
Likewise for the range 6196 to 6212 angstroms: 6197.0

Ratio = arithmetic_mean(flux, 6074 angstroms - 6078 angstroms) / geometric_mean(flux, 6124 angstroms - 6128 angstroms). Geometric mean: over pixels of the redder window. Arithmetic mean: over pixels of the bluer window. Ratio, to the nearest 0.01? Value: 1.03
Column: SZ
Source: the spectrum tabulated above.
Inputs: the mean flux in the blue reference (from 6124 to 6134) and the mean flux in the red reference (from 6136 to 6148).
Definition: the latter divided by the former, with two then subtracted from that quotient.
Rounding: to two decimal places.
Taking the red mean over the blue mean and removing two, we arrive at -0.92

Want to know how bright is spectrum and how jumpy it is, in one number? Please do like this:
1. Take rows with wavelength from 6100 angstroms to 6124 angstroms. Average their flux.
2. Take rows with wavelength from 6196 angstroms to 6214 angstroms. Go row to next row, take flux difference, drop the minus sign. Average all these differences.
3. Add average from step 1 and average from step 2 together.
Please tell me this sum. 14.2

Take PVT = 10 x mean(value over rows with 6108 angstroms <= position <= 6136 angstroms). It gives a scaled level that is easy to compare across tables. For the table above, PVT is 147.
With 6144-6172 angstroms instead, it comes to 163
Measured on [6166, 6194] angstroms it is 166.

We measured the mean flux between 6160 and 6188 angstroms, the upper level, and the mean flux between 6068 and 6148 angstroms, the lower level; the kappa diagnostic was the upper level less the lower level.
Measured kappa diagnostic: 1.6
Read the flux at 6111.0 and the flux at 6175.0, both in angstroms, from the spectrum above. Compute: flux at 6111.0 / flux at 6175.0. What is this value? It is 0.815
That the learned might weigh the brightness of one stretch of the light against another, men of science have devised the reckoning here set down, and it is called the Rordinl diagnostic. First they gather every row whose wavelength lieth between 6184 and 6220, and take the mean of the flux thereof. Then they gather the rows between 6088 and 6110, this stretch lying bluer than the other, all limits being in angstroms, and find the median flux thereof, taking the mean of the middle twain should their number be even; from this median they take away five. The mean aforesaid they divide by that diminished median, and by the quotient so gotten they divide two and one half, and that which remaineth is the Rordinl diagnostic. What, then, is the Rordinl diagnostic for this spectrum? 1.37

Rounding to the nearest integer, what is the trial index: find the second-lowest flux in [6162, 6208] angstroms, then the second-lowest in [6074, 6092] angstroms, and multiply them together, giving 231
